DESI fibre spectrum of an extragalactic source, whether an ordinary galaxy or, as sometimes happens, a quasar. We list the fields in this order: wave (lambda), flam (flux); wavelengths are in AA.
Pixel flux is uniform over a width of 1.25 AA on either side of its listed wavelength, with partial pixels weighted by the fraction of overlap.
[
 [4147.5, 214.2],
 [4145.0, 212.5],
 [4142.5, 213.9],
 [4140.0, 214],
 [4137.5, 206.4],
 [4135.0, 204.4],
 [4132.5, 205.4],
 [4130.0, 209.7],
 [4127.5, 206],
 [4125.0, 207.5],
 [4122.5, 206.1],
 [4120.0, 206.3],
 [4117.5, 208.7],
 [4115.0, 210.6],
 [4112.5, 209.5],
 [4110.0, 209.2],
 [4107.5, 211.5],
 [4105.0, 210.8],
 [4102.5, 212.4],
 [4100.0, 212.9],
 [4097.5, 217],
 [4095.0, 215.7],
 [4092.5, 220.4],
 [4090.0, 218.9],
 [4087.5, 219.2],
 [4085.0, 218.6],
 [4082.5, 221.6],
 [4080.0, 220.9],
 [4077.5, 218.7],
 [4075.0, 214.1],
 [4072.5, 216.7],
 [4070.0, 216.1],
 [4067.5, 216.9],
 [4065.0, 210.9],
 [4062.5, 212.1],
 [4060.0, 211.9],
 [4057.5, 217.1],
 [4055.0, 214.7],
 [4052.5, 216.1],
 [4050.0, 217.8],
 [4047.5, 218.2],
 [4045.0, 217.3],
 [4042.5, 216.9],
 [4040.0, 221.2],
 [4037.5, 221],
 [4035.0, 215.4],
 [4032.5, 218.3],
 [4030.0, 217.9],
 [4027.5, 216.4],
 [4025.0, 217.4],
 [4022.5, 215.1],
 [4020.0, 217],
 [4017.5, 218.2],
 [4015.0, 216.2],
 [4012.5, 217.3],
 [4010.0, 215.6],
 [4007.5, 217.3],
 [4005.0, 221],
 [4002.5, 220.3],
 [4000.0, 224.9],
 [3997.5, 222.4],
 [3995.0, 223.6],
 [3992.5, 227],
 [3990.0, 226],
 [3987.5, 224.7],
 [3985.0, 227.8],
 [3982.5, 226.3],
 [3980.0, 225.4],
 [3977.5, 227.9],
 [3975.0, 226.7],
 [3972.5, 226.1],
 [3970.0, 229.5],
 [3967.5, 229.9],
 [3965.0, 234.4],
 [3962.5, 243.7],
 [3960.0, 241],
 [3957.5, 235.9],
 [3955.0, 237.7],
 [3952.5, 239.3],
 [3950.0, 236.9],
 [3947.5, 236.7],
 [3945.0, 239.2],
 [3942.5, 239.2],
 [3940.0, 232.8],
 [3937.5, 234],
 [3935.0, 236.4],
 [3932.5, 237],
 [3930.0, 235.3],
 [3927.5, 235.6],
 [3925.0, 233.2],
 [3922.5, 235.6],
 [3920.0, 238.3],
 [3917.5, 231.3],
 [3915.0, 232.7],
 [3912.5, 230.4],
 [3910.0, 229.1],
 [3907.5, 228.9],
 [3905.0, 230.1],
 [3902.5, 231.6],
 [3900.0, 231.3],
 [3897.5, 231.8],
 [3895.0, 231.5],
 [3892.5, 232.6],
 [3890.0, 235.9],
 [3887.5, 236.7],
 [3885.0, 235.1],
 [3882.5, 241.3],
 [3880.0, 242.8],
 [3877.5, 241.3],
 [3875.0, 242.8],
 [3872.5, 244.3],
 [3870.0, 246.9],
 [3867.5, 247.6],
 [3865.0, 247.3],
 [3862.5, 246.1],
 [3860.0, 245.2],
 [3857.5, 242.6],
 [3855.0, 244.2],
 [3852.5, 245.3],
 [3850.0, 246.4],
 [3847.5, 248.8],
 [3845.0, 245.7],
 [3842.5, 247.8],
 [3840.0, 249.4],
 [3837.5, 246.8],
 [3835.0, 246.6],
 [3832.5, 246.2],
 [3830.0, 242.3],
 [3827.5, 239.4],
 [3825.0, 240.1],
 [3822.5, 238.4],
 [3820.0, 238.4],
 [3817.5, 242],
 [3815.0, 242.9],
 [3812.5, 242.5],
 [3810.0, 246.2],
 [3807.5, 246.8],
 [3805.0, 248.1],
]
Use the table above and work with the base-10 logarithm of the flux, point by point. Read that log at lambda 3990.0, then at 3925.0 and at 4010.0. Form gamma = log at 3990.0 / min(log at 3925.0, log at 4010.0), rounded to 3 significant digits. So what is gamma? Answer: 1.01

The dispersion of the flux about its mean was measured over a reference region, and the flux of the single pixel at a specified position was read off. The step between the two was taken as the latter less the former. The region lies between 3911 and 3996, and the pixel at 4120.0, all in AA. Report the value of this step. 201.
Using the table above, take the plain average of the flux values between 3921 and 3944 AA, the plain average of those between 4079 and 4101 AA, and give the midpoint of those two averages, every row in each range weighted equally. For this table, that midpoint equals 227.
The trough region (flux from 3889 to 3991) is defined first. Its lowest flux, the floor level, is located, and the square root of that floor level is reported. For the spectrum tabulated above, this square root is 15.0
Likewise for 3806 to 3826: 15.4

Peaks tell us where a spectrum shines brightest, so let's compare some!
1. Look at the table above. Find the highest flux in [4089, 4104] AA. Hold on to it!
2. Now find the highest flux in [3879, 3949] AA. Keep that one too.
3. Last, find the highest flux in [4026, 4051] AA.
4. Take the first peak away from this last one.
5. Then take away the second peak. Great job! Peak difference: -242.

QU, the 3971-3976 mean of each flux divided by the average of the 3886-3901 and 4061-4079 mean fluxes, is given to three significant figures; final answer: 1.01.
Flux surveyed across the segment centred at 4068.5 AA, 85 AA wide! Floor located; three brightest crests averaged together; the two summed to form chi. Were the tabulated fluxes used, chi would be 430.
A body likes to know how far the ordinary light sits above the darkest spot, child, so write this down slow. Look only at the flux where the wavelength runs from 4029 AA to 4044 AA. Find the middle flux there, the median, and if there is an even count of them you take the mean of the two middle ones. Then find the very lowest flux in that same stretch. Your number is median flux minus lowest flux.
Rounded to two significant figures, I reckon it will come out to 2.7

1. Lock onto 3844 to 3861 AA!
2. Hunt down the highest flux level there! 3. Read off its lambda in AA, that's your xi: 3847.5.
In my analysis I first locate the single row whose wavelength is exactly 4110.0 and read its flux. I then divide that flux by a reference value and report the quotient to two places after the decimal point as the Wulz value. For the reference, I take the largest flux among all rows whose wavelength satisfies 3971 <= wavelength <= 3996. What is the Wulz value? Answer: 0.92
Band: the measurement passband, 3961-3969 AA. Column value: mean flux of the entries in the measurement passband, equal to 236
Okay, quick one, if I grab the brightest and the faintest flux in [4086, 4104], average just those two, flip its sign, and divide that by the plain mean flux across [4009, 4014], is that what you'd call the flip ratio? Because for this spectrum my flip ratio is -1.00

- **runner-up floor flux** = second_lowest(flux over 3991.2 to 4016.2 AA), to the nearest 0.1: 216.2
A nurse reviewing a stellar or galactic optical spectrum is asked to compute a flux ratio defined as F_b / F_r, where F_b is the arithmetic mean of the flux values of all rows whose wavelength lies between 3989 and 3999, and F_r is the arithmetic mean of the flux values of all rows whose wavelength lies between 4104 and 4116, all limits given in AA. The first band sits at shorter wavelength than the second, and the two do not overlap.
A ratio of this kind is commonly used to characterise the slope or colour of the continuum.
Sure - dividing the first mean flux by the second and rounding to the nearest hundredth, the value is 1.07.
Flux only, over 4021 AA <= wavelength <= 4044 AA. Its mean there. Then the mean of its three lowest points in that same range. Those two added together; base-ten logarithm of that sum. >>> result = 2.64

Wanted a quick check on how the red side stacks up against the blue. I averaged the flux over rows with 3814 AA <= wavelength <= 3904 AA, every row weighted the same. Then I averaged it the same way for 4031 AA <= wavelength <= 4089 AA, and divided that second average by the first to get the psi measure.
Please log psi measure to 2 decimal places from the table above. 0.90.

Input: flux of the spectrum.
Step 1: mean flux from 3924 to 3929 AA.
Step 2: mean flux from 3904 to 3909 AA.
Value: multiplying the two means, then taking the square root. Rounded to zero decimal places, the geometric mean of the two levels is 232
